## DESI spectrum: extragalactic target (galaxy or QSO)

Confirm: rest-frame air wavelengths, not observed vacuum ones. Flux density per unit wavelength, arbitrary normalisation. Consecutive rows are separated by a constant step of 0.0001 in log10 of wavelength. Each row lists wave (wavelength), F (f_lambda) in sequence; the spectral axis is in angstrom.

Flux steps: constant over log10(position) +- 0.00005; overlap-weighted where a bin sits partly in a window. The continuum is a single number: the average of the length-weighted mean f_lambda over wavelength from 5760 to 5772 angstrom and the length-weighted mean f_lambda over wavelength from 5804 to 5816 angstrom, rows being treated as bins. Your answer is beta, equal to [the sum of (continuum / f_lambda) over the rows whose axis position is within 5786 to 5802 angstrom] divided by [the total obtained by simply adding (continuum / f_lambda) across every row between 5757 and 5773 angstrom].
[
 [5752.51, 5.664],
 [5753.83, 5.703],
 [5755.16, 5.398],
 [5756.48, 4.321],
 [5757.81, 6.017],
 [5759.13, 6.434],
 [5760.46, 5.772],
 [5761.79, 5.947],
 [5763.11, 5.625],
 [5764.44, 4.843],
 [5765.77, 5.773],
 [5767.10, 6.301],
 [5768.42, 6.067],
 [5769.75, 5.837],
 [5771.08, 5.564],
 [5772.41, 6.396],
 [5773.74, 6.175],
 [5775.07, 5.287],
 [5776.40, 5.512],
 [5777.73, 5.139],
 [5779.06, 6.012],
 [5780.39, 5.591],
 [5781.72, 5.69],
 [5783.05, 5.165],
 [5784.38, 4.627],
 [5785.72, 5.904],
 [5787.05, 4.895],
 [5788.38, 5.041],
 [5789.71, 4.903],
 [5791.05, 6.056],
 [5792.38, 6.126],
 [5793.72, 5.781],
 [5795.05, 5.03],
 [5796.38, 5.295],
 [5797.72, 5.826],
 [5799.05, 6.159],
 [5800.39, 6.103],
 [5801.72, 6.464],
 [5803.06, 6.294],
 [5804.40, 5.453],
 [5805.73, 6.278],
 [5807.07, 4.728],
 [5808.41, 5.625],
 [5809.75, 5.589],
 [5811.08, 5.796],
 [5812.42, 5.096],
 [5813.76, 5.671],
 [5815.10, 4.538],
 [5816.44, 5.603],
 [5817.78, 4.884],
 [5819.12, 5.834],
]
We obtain 1.05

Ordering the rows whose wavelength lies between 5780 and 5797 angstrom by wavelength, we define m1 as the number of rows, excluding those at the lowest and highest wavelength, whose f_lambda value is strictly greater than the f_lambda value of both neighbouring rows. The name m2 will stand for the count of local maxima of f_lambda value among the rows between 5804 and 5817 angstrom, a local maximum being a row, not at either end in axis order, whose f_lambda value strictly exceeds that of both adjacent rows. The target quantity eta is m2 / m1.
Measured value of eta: 1.00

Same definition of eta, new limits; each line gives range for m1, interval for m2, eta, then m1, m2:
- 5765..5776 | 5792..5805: 1.00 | 2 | 2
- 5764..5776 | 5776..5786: 1.00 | 2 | 2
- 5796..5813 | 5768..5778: 0.40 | 5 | 2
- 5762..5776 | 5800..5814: 2.00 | 2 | 4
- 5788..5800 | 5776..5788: 3.00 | 1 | 3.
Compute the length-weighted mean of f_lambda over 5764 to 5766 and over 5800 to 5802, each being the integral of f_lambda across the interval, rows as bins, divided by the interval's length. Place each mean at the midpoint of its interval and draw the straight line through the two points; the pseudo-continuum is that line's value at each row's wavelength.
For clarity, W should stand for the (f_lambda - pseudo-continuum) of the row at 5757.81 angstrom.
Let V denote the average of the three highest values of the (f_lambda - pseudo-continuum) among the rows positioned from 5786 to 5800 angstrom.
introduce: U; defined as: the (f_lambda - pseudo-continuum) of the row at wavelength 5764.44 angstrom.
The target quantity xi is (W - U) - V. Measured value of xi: 1.3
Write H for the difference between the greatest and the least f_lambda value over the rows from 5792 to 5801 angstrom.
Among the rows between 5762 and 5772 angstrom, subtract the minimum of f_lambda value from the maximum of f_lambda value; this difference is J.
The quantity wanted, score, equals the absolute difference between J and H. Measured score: 0.3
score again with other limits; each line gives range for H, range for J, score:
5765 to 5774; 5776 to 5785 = 0.6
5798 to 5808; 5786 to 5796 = 0.5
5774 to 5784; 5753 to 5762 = 1.2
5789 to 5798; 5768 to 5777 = 0.1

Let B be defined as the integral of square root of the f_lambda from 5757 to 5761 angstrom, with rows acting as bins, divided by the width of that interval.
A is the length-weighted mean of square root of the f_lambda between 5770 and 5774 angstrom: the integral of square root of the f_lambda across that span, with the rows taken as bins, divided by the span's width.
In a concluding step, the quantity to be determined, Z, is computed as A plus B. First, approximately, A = 2.45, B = 2.45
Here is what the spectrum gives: 4.90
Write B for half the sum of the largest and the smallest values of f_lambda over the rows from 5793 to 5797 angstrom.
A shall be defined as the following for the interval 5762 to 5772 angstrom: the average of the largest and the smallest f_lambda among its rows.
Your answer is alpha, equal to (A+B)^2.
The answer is 120.5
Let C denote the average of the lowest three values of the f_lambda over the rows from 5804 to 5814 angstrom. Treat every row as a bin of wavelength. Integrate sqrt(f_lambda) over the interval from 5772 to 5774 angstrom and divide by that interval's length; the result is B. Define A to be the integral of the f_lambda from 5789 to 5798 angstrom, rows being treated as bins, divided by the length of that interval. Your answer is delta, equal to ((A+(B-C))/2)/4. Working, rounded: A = 5.56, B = 2.51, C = 5.09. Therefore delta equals 0.37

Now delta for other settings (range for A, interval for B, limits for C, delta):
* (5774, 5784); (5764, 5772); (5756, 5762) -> 0.32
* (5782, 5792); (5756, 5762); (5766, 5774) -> 0.23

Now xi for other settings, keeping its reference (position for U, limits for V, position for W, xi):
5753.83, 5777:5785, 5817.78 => -2.7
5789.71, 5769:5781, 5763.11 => 0.8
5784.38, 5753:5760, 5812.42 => -1.4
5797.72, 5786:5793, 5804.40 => -0.3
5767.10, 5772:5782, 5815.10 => -3.8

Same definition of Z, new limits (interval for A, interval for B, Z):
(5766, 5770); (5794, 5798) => 4.78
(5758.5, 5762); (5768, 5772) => 4.87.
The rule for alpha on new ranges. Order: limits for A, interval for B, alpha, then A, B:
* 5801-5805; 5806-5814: 125.9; 6.0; 5.26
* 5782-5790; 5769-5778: 121.7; 5.3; 5.77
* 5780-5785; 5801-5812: 115.7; 5.2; 5.60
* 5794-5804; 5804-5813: 126.6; 5.7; 5.50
